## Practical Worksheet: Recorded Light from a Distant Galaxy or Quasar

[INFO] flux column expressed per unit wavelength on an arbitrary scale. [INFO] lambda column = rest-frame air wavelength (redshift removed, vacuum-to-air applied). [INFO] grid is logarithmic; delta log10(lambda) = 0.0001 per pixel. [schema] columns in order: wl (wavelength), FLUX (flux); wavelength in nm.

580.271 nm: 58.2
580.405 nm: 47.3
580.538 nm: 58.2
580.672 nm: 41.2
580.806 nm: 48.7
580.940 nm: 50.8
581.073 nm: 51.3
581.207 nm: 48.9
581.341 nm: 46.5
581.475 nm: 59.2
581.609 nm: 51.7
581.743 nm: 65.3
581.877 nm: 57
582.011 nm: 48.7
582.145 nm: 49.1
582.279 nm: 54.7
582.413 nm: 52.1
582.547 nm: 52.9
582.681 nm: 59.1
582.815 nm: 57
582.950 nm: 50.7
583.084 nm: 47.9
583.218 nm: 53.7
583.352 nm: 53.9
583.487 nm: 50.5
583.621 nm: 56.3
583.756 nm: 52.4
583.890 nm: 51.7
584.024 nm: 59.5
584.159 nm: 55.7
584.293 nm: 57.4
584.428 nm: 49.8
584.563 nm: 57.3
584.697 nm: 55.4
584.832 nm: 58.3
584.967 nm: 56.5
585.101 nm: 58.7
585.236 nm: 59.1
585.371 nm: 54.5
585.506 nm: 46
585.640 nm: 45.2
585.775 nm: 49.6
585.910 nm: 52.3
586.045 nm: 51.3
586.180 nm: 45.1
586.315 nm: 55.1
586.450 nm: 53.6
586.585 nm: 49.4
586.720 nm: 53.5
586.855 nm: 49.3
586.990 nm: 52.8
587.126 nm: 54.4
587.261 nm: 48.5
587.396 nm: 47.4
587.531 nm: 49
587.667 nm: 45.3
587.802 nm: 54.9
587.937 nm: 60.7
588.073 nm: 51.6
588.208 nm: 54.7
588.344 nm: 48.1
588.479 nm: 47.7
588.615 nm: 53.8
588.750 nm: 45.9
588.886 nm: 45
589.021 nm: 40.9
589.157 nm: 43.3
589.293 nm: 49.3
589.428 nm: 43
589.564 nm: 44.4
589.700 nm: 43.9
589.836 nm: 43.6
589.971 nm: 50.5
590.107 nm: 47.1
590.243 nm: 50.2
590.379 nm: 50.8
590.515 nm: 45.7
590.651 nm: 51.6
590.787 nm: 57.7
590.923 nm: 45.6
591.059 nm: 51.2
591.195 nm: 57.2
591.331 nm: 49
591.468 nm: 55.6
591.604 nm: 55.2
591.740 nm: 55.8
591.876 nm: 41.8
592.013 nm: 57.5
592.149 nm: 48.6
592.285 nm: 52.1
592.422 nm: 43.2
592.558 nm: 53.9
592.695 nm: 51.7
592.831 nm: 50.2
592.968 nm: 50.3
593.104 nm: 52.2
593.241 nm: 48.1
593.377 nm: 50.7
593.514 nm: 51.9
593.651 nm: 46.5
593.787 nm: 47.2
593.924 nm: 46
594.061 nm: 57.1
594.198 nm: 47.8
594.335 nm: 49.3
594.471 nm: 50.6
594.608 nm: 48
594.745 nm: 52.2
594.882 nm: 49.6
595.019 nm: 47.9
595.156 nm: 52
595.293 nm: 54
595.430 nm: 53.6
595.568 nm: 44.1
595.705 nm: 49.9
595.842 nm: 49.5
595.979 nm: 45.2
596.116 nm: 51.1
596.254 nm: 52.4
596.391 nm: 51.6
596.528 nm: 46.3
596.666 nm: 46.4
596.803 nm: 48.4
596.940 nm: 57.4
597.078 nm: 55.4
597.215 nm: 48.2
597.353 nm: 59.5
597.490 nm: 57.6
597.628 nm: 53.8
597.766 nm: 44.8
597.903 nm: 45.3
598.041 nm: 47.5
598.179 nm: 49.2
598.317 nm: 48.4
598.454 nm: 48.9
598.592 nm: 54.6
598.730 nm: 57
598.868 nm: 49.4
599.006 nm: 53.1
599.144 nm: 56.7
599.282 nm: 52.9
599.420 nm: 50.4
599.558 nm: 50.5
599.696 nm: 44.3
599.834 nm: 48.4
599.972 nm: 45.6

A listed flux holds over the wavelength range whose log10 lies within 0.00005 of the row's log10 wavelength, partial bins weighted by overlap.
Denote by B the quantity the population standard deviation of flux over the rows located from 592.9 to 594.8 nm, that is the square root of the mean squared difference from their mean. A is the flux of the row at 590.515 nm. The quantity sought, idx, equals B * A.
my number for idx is 130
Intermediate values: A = 45.7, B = 2.85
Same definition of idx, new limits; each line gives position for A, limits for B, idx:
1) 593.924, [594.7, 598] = 194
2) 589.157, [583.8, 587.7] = 190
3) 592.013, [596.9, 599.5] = 250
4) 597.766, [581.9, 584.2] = 150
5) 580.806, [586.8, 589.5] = 232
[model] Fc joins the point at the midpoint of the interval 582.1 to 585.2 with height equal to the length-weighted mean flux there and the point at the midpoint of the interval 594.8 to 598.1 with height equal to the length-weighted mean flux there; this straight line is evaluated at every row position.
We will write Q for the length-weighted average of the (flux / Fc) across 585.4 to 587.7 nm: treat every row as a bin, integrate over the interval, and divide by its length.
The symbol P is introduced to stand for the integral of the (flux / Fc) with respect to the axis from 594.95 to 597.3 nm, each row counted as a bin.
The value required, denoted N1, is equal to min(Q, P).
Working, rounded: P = 2.33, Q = 0.93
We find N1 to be 0.93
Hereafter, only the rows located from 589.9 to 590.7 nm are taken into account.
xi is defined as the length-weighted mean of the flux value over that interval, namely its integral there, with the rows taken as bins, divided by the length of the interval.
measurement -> 49.3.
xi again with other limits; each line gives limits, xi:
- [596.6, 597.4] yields 52.4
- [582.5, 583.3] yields 53.6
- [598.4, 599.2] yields 53.3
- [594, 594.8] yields 50.8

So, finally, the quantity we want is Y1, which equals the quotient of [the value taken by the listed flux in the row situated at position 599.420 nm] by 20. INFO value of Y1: 2.52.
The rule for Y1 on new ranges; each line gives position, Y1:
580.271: 2.91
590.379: 2.54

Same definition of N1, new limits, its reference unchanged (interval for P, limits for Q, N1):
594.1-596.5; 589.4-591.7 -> 0.95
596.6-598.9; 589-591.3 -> 0.92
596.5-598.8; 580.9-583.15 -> 0.97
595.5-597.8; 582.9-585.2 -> 1.00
